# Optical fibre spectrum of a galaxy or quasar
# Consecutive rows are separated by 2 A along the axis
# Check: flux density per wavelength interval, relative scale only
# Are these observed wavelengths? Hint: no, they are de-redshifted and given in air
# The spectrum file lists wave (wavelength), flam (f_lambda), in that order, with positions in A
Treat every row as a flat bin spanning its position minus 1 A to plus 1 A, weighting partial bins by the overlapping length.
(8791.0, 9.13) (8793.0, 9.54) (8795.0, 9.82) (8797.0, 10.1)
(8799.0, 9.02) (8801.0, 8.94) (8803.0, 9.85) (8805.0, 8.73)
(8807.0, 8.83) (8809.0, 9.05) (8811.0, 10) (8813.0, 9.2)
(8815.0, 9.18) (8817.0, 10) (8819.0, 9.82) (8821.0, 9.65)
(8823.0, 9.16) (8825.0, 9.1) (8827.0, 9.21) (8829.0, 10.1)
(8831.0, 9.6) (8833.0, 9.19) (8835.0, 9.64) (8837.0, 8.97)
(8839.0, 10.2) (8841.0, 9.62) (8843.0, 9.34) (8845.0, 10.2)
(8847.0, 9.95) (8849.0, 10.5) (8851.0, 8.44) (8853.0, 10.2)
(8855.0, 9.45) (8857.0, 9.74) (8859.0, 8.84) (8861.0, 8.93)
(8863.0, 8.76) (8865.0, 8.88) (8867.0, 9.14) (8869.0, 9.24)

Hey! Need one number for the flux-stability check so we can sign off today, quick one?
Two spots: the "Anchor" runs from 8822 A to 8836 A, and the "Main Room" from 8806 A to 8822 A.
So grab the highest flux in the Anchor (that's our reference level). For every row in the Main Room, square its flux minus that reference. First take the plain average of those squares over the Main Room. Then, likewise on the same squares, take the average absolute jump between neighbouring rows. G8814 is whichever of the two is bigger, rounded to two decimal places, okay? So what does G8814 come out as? 0.58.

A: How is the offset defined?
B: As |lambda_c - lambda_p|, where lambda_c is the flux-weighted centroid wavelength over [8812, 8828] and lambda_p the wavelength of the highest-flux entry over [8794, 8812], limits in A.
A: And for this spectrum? 23.0 A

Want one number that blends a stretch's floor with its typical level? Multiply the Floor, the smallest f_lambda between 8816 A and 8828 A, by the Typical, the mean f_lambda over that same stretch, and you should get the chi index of 86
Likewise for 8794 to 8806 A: 82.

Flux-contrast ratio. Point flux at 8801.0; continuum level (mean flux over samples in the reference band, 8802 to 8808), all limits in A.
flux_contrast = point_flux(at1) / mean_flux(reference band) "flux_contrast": 0.98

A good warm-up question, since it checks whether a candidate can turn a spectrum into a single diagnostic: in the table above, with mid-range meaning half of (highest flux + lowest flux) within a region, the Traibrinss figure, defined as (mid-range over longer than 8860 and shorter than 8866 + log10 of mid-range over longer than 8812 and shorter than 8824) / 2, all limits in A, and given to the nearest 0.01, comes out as 4.91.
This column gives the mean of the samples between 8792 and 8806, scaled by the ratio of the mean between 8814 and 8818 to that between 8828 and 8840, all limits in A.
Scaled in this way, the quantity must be 9.4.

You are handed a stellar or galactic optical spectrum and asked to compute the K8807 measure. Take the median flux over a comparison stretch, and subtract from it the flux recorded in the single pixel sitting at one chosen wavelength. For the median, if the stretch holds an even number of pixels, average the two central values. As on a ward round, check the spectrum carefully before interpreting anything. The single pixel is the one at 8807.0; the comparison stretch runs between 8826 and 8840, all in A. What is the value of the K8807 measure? 0.77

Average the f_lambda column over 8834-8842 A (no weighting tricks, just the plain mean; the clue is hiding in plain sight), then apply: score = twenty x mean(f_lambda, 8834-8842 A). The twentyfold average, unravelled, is 192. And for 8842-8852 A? 194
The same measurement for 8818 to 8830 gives 190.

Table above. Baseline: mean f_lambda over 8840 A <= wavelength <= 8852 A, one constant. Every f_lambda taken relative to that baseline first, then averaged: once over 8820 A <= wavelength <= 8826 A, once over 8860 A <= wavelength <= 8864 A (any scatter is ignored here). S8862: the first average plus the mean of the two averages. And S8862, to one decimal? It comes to -1.0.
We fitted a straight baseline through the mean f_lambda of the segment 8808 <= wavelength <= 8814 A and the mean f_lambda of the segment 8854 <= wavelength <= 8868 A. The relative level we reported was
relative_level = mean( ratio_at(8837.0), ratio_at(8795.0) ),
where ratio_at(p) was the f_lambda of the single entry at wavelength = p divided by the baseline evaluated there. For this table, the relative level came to 1.00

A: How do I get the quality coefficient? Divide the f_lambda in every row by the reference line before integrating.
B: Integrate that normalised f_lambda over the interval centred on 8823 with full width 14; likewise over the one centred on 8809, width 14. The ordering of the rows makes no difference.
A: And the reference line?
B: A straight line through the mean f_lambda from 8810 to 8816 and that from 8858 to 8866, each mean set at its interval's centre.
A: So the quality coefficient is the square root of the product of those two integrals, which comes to 13.99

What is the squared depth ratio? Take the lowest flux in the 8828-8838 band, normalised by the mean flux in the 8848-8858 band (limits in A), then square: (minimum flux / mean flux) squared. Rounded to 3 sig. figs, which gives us 0.861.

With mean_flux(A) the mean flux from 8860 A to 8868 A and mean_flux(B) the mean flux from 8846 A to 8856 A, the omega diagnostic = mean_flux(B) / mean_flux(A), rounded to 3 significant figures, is 1.09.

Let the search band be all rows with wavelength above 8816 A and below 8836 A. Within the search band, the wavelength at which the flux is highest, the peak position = 8829.0 A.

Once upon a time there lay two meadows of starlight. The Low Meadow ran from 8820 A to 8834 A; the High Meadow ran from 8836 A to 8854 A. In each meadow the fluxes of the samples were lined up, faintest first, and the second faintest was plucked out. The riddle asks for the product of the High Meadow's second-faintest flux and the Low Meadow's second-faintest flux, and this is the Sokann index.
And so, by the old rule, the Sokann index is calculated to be 82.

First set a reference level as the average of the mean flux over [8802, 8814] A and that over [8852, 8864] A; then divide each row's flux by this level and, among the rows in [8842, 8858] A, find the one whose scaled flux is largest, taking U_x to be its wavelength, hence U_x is 8849.0 A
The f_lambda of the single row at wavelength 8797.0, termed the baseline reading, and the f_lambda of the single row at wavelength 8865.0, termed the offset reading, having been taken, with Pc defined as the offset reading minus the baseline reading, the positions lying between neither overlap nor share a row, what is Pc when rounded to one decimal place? -1.2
